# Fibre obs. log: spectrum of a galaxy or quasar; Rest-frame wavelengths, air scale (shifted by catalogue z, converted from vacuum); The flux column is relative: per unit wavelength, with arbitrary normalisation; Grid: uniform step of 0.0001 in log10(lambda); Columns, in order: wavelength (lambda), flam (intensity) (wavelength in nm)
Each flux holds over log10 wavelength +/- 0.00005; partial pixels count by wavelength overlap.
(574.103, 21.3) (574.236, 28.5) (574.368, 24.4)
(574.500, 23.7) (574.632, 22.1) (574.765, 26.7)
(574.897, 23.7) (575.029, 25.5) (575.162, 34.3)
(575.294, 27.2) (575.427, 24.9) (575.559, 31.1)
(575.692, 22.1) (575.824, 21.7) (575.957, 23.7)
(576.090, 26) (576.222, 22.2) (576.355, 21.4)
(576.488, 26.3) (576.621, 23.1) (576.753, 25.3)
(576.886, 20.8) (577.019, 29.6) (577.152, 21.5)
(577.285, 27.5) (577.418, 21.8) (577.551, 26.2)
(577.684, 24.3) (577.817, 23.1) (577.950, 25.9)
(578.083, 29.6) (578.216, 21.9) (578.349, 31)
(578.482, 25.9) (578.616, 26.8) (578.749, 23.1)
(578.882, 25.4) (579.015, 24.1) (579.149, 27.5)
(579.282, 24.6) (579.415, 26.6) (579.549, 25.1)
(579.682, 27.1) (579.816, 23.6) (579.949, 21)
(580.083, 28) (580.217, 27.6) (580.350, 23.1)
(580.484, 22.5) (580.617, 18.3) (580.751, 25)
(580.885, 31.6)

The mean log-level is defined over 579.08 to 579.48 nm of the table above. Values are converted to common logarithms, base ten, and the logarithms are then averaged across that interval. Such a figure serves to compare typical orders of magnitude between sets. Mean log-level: 1.42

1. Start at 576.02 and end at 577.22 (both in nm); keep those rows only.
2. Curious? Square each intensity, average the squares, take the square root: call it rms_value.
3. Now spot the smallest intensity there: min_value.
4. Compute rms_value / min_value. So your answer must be 1.16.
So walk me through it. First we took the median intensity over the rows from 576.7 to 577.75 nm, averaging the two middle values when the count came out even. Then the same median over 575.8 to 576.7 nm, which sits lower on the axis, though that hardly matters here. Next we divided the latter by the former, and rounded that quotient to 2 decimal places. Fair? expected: 0.93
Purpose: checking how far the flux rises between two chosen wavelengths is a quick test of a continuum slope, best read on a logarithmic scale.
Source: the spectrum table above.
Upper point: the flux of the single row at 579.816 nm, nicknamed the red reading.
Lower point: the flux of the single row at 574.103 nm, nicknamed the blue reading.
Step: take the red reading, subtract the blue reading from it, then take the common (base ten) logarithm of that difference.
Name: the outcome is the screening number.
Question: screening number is 0.36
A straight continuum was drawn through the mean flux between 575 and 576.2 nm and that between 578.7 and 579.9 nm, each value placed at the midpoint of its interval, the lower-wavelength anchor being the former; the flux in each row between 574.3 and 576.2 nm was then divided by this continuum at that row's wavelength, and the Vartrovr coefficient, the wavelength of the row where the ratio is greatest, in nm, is 575.162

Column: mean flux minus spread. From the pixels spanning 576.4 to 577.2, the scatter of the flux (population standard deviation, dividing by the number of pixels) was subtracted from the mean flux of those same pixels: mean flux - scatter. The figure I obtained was 21.4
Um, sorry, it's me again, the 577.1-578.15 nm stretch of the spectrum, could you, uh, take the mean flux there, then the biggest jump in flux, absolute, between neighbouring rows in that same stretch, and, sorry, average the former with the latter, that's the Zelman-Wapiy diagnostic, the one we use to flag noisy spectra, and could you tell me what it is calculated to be 15.5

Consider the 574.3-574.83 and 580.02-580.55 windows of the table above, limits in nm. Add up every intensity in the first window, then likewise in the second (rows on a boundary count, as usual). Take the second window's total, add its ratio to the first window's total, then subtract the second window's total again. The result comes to 1.0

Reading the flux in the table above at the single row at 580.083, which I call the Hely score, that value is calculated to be 28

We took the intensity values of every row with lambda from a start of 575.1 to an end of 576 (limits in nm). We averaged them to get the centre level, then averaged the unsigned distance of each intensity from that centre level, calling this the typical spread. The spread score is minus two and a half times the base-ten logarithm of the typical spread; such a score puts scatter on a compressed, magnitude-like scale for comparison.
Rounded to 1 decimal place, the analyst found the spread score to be -1.5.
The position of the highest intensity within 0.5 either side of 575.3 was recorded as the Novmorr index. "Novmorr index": 575.162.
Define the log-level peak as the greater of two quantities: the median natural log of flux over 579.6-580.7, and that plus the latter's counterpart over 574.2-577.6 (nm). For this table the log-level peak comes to 6.355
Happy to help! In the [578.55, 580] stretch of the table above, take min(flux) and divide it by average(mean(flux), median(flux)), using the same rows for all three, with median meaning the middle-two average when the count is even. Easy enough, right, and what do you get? 0.838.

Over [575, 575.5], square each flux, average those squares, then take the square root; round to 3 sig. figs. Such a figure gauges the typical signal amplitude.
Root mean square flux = 28.2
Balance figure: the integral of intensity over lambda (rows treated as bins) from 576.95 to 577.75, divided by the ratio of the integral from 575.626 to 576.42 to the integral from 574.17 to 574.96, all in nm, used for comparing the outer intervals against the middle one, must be 21.8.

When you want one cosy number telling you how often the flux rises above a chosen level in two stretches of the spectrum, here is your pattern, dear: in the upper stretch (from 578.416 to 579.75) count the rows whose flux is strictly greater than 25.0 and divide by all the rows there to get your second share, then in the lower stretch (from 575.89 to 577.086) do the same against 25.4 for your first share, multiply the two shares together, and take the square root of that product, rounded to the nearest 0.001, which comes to 0.483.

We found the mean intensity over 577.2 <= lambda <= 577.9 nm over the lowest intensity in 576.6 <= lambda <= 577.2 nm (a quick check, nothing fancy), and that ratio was 1.18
